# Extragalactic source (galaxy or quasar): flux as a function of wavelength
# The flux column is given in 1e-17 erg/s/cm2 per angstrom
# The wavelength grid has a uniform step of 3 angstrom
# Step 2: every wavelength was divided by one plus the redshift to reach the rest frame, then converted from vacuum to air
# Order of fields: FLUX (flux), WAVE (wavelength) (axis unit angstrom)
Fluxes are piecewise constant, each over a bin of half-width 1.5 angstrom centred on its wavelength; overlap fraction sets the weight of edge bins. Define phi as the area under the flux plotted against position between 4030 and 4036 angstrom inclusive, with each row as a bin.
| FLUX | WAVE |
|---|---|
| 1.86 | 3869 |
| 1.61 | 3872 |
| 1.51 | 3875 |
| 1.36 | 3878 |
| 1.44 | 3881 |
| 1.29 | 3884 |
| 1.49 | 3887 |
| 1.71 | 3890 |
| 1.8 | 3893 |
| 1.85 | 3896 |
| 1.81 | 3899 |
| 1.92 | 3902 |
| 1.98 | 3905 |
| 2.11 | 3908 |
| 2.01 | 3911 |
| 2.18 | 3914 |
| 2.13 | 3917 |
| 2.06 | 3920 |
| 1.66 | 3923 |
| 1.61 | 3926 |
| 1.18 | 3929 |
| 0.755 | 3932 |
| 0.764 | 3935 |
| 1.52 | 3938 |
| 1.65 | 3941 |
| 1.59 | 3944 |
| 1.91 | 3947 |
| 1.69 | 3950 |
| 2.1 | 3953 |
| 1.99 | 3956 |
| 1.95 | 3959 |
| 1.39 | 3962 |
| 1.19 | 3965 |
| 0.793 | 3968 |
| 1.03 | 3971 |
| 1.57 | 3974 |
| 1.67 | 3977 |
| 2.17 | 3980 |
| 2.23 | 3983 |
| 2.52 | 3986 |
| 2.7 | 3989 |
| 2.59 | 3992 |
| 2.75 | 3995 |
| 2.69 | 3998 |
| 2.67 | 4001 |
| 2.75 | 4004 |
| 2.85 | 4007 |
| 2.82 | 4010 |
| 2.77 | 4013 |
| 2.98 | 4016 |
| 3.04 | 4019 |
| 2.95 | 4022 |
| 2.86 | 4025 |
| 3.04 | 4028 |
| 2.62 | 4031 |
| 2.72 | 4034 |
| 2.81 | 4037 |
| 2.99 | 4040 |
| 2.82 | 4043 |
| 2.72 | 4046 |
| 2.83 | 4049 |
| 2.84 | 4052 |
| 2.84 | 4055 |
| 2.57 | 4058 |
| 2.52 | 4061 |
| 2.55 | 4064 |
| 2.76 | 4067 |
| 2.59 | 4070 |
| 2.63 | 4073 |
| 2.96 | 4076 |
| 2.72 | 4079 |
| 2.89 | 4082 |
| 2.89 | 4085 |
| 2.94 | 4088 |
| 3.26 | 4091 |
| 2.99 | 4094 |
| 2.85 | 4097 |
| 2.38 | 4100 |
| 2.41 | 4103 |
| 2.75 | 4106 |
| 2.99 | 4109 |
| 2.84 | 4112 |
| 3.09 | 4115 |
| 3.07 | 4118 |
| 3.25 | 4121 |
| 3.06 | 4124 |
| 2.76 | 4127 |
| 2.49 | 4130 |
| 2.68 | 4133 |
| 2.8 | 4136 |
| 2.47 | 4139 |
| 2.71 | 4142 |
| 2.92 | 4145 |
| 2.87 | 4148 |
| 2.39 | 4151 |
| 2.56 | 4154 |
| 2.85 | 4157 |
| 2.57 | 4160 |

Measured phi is 16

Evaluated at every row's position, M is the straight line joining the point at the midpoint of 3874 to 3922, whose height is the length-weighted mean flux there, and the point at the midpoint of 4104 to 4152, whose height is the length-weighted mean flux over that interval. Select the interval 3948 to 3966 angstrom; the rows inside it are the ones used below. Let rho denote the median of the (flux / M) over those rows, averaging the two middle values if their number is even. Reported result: 0.89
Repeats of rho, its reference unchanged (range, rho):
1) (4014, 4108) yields 1.11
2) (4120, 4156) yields 0.96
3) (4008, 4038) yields 1.22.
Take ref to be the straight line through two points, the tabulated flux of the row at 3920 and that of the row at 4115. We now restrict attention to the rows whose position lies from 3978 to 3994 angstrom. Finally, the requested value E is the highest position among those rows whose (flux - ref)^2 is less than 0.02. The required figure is 3986 angstrom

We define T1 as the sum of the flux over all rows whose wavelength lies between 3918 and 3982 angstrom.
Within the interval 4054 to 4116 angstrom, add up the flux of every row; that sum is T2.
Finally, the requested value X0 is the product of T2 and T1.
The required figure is 1884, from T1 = 32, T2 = 58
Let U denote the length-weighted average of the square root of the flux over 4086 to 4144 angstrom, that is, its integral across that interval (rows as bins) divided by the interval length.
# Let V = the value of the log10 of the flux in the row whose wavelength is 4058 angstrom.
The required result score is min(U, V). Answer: 0.41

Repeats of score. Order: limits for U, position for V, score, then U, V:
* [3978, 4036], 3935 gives -0.12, 1.65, -0.1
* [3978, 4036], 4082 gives 0.46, 1.65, 0.5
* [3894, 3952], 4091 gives 0.51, 1.30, 0.5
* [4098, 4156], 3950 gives 0.23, 1.66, 0.2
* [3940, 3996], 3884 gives 0.11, 1.35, 0.1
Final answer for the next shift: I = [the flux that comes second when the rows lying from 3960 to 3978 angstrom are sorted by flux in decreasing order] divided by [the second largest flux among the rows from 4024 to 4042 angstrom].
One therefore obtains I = 0.53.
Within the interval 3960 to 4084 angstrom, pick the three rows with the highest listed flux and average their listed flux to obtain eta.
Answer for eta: 3.0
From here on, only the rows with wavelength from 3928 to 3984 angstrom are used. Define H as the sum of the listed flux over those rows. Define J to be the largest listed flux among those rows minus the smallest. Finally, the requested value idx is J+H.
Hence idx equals 31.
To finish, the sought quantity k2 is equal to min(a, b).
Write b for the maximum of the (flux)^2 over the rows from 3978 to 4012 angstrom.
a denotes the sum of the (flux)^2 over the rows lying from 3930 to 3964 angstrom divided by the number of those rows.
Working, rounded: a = 2.7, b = 8.1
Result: 2.7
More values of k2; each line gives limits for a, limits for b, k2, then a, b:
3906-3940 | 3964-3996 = 2.9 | 2.9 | 7.6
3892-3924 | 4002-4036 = 3.8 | 3.8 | 9.2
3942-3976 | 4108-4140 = 2.6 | 2.6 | 10.6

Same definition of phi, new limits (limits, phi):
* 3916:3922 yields 12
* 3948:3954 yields 11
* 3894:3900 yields 11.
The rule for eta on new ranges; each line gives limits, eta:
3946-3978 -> 2.0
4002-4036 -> 3.0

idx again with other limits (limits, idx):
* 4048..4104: 53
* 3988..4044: 54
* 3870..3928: 34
